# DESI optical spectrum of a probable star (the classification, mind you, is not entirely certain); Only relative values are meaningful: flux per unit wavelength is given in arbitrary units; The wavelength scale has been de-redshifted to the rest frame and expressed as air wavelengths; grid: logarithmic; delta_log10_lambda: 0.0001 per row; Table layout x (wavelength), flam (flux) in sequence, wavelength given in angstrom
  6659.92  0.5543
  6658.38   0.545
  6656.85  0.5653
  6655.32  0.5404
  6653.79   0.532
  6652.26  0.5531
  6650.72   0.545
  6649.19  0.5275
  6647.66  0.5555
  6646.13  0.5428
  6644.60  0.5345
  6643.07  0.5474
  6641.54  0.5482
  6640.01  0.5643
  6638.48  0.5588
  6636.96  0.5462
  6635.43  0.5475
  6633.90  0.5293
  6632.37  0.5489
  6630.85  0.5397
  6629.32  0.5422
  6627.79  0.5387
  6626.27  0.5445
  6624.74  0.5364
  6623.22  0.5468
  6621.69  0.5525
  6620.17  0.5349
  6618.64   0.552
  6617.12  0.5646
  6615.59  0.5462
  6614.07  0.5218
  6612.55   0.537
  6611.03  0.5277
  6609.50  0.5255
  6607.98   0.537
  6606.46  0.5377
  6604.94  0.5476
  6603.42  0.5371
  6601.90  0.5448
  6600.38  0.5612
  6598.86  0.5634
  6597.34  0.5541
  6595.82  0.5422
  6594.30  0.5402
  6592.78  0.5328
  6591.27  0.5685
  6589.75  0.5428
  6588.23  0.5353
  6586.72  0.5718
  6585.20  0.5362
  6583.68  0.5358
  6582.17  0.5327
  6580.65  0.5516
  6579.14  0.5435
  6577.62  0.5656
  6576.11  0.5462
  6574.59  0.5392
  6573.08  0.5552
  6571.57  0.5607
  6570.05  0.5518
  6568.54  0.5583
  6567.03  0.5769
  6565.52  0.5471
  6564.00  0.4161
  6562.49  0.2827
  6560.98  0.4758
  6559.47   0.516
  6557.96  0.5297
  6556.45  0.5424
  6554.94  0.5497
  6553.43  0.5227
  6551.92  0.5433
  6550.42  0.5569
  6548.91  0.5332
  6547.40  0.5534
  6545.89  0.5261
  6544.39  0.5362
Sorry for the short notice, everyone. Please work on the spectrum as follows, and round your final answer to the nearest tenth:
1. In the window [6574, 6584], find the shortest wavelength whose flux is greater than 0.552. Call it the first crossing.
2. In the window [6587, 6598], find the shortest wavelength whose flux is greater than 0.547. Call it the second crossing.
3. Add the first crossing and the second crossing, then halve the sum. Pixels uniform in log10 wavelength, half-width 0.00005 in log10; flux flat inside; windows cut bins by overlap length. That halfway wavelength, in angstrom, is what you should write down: 6584.4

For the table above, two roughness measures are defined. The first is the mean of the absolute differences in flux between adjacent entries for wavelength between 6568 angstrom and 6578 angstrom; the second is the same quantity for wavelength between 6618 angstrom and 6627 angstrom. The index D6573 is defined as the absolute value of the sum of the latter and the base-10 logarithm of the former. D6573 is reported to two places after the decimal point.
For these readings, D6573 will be 1.96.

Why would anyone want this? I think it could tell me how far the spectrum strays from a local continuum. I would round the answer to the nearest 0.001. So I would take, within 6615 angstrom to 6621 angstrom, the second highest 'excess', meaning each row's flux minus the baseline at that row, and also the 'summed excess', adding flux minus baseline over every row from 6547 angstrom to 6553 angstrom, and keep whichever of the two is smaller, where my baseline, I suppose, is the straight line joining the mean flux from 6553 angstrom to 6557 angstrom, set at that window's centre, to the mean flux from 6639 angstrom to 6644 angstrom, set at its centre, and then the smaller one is 0.003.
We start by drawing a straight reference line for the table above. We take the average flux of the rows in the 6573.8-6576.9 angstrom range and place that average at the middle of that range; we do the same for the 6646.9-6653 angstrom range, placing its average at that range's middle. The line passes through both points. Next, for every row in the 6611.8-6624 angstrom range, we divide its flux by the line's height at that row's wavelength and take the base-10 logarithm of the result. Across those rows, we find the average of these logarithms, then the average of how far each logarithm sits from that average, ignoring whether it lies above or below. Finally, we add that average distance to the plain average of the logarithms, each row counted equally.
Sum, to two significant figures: 0.0081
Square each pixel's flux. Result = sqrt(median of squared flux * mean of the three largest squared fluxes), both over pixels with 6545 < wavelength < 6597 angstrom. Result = 0.311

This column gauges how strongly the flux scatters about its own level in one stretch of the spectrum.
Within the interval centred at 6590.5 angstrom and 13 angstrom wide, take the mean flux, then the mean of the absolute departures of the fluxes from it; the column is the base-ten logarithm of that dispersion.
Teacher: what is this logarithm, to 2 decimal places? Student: -1.92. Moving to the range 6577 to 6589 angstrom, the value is -1.91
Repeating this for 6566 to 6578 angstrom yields -2.06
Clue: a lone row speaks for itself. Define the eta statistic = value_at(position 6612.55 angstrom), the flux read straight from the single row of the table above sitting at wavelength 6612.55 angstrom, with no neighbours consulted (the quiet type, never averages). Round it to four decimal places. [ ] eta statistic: 0.5370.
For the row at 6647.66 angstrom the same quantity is 0.5555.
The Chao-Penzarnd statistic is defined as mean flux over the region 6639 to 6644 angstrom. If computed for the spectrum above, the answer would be 0.553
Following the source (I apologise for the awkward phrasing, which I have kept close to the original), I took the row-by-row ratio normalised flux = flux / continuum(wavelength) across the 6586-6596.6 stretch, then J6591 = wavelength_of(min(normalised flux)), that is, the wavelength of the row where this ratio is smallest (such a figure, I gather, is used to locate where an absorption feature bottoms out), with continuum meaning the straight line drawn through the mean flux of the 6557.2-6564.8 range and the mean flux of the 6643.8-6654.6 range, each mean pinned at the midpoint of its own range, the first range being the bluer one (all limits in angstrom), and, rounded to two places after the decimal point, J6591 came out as 6592.78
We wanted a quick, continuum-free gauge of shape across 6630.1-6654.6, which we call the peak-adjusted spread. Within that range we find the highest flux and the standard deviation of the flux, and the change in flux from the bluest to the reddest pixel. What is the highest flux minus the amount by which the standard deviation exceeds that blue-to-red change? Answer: 0.546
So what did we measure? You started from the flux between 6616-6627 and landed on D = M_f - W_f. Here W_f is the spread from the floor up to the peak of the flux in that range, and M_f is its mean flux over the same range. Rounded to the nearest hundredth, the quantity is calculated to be 0.52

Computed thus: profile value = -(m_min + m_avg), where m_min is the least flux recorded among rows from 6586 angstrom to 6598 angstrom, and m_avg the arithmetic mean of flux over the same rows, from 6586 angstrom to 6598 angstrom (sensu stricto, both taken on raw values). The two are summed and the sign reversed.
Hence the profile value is -1.081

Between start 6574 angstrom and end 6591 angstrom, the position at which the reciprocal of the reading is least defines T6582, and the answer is 6586.72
